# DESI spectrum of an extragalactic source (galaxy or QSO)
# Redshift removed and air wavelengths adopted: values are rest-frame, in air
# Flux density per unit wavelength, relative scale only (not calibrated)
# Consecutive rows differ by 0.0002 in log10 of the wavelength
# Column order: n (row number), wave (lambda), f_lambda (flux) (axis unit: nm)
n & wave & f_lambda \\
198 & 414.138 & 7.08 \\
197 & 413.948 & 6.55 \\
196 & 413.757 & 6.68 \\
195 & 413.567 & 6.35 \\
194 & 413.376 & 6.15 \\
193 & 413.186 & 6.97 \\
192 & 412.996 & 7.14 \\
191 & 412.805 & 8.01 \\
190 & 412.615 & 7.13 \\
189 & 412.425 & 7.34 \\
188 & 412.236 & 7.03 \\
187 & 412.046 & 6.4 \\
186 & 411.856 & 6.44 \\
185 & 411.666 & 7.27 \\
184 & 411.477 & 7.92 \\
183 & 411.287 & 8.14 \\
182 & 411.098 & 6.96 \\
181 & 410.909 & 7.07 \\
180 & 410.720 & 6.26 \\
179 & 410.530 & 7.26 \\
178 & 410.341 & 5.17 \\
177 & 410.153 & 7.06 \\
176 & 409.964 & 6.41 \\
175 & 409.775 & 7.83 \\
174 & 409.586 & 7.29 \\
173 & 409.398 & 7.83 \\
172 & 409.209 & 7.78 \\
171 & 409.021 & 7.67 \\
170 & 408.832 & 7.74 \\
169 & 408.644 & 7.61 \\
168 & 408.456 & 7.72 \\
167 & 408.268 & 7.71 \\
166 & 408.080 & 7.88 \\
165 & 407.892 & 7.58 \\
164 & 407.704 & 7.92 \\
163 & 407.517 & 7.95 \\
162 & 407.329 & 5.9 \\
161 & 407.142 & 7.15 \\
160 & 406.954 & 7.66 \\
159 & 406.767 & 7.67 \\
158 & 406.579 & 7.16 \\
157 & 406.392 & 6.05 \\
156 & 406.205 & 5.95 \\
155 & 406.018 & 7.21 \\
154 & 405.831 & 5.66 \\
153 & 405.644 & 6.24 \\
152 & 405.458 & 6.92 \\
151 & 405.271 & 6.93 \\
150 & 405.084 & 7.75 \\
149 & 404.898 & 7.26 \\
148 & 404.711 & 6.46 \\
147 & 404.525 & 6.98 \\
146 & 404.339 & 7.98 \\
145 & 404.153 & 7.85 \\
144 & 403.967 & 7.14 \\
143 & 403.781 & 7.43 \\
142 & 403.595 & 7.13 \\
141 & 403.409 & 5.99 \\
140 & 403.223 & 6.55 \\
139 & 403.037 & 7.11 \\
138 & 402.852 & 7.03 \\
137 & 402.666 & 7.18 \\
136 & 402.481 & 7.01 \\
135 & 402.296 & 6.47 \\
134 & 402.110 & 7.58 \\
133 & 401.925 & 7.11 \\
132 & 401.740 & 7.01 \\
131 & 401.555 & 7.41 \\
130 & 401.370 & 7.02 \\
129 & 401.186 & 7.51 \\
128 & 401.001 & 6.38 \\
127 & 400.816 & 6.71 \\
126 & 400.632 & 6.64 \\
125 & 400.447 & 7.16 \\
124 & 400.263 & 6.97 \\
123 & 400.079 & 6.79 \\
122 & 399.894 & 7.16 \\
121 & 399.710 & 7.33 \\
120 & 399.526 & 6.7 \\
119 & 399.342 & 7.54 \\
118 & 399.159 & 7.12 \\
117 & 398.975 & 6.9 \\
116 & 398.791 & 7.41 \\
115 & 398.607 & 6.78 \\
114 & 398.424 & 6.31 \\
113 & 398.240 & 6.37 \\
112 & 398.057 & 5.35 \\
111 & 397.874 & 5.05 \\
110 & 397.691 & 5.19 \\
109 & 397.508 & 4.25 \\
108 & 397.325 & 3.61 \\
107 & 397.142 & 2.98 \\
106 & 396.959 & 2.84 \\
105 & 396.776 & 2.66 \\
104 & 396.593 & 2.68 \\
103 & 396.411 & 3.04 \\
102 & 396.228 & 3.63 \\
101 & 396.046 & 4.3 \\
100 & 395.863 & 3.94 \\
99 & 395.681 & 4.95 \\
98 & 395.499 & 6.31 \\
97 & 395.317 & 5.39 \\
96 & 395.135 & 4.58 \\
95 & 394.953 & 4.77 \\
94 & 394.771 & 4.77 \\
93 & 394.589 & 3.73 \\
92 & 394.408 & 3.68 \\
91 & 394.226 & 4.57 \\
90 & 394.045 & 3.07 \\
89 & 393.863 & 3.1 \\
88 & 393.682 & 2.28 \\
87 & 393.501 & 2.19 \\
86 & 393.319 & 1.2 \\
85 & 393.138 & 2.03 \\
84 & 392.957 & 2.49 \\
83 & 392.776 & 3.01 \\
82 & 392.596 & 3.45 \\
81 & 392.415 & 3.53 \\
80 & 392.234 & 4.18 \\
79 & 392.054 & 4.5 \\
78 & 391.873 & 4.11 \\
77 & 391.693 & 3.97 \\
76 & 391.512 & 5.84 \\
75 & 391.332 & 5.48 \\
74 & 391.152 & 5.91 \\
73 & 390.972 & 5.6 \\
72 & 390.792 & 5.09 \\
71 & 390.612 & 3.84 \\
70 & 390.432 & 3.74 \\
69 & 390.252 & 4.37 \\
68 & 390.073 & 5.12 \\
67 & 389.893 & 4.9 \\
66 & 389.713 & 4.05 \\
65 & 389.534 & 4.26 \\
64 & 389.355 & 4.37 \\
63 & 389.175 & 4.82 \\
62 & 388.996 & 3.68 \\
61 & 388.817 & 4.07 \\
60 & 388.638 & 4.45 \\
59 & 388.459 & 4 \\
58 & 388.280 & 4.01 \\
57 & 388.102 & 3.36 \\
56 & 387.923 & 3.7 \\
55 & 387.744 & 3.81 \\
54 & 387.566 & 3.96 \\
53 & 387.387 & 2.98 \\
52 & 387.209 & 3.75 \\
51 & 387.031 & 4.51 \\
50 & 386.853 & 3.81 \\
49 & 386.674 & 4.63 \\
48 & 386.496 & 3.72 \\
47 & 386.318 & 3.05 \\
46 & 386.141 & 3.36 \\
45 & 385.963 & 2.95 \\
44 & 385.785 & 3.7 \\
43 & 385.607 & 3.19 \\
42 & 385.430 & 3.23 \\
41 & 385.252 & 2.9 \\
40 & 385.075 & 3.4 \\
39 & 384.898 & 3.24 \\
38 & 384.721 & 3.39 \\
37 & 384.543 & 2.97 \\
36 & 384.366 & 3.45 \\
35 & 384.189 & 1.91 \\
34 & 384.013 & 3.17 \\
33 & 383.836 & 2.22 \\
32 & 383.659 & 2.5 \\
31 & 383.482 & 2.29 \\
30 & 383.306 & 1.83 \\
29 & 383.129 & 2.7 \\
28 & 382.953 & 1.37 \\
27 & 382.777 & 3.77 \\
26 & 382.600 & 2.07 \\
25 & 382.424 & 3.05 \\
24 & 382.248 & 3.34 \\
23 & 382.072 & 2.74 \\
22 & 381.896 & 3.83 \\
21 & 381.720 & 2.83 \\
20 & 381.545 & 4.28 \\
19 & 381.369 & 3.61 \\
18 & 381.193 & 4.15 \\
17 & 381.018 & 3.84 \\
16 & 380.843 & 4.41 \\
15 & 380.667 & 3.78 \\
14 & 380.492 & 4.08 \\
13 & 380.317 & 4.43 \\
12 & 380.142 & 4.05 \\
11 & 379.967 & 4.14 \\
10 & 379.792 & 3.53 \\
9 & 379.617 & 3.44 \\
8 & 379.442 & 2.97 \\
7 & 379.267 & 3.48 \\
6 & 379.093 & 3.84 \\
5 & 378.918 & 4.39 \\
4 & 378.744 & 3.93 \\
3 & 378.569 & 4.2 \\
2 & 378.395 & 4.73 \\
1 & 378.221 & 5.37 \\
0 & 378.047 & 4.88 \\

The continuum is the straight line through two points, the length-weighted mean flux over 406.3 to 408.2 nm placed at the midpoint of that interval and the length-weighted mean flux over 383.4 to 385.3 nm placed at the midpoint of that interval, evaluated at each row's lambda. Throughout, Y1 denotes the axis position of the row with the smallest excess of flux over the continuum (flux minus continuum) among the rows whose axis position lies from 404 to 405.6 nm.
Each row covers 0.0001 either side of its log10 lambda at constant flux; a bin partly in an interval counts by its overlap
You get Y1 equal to 404.711 nm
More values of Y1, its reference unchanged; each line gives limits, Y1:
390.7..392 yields 391.693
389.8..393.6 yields 393.319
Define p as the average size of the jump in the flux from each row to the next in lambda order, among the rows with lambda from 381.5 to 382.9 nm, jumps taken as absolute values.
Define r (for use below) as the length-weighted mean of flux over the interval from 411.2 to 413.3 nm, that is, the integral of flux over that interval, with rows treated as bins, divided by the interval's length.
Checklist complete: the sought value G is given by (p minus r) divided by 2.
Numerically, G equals -3.1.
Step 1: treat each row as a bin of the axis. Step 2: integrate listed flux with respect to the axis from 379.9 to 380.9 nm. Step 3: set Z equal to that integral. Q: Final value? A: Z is 4.1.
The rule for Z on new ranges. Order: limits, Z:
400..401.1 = 7.5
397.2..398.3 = 5.4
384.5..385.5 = 3.2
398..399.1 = 7.2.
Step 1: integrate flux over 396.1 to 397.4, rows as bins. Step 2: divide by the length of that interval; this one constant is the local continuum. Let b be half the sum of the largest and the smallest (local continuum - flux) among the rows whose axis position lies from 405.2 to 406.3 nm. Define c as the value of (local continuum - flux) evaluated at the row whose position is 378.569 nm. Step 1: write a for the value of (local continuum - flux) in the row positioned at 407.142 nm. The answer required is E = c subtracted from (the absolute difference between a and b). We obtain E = 2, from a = -4.1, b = -3.3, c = -1.1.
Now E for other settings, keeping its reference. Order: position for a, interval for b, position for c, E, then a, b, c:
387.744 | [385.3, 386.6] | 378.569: 2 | -0.7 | -0.2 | -1.1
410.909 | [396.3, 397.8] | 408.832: 8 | -4.0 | -0.8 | -4.6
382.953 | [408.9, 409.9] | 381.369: 7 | 1.7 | -4.5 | -0.5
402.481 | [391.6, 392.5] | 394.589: 4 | -3.9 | -0.9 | -0.6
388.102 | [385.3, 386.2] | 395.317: 2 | -0.3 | -0.2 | -2.3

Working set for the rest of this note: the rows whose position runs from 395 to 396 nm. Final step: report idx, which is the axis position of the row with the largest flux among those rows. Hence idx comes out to 395.499 nm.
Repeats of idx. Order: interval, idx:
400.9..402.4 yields 402.110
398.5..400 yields 399.342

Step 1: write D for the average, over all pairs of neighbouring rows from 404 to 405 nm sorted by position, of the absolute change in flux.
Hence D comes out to 0.61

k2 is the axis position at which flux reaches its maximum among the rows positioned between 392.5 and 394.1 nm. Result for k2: 392.596 nm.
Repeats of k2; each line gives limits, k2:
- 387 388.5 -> 387.031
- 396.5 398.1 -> 398.057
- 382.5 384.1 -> 382.777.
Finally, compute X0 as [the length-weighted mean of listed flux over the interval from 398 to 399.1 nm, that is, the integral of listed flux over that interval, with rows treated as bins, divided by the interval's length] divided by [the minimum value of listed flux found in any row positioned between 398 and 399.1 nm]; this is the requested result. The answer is 1.23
